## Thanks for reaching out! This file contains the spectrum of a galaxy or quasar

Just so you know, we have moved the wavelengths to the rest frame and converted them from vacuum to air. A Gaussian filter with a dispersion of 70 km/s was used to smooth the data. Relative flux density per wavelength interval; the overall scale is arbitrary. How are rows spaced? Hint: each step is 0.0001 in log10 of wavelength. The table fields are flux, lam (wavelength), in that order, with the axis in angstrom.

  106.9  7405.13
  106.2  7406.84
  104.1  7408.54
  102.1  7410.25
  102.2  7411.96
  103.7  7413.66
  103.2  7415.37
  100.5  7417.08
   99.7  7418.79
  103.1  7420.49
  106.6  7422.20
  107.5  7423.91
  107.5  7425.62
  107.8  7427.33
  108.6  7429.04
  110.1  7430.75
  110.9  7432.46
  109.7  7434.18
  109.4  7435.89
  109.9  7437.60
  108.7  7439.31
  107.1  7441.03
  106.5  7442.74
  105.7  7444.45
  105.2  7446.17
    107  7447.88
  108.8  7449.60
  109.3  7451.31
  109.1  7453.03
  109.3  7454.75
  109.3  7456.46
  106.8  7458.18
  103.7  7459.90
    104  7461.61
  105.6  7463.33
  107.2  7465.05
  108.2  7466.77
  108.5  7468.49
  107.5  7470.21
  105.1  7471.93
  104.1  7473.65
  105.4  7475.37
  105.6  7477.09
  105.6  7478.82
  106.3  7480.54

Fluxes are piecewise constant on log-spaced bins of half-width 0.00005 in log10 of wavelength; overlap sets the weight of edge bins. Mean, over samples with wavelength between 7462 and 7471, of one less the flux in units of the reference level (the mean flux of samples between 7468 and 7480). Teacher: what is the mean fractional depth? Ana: -0.013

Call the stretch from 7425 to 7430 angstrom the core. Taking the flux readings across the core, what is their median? 108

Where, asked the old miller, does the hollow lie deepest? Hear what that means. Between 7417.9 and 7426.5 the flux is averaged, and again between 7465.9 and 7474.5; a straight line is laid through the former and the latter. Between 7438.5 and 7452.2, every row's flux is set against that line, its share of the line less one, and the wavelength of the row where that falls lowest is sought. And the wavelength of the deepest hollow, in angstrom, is 7446.17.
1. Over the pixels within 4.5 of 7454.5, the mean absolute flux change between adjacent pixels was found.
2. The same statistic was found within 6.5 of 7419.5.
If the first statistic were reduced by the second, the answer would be -1.0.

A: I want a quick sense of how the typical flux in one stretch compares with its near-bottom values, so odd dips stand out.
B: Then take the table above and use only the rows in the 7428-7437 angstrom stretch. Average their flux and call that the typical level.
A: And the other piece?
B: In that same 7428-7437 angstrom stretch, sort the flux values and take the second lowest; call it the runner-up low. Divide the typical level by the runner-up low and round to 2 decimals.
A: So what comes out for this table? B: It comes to 1.00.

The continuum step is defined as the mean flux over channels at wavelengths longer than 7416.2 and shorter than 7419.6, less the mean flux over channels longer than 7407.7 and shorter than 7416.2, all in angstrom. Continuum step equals -3.0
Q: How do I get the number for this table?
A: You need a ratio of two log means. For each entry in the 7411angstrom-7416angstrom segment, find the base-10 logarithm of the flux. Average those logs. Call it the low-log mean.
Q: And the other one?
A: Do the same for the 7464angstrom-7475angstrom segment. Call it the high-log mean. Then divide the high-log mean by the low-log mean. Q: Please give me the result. 1.01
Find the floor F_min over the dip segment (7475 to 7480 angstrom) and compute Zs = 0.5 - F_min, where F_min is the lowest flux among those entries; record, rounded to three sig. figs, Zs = -105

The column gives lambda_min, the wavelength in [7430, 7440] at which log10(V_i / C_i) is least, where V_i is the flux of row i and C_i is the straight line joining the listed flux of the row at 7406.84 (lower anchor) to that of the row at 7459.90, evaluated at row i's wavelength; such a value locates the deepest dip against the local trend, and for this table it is 7439.31 angstrom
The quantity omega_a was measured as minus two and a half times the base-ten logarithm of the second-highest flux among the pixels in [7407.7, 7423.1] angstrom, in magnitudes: -5.044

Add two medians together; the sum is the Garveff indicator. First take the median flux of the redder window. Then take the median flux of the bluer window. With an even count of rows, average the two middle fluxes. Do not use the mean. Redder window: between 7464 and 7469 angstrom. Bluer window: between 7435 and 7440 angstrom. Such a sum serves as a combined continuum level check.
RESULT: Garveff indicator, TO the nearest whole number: 218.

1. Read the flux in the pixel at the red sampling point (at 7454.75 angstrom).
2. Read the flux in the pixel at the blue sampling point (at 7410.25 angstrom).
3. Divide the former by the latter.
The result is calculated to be 1.07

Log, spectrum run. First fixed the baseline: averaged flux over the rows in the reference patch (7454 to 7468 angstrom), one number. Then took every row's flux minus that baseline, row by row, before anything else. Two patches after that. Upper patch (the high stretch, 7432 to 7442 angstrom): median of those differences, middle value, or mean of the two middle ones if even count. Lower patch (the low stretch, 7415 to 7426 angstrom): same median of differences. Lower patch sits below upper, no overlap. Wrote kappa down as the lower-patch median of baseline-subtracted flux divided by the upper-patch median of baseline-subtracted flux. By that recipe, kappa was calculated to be -1.3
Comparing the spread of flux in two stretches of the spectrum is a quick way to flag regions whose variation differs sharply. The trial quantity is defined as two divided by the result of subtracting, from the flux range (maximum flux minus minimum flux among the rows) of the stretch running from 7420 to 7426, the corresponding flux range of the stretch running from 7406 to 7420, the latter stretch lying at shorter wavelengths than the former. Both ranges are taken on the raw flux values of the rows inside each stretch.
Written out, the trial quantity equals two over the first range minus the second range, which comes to -1.0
